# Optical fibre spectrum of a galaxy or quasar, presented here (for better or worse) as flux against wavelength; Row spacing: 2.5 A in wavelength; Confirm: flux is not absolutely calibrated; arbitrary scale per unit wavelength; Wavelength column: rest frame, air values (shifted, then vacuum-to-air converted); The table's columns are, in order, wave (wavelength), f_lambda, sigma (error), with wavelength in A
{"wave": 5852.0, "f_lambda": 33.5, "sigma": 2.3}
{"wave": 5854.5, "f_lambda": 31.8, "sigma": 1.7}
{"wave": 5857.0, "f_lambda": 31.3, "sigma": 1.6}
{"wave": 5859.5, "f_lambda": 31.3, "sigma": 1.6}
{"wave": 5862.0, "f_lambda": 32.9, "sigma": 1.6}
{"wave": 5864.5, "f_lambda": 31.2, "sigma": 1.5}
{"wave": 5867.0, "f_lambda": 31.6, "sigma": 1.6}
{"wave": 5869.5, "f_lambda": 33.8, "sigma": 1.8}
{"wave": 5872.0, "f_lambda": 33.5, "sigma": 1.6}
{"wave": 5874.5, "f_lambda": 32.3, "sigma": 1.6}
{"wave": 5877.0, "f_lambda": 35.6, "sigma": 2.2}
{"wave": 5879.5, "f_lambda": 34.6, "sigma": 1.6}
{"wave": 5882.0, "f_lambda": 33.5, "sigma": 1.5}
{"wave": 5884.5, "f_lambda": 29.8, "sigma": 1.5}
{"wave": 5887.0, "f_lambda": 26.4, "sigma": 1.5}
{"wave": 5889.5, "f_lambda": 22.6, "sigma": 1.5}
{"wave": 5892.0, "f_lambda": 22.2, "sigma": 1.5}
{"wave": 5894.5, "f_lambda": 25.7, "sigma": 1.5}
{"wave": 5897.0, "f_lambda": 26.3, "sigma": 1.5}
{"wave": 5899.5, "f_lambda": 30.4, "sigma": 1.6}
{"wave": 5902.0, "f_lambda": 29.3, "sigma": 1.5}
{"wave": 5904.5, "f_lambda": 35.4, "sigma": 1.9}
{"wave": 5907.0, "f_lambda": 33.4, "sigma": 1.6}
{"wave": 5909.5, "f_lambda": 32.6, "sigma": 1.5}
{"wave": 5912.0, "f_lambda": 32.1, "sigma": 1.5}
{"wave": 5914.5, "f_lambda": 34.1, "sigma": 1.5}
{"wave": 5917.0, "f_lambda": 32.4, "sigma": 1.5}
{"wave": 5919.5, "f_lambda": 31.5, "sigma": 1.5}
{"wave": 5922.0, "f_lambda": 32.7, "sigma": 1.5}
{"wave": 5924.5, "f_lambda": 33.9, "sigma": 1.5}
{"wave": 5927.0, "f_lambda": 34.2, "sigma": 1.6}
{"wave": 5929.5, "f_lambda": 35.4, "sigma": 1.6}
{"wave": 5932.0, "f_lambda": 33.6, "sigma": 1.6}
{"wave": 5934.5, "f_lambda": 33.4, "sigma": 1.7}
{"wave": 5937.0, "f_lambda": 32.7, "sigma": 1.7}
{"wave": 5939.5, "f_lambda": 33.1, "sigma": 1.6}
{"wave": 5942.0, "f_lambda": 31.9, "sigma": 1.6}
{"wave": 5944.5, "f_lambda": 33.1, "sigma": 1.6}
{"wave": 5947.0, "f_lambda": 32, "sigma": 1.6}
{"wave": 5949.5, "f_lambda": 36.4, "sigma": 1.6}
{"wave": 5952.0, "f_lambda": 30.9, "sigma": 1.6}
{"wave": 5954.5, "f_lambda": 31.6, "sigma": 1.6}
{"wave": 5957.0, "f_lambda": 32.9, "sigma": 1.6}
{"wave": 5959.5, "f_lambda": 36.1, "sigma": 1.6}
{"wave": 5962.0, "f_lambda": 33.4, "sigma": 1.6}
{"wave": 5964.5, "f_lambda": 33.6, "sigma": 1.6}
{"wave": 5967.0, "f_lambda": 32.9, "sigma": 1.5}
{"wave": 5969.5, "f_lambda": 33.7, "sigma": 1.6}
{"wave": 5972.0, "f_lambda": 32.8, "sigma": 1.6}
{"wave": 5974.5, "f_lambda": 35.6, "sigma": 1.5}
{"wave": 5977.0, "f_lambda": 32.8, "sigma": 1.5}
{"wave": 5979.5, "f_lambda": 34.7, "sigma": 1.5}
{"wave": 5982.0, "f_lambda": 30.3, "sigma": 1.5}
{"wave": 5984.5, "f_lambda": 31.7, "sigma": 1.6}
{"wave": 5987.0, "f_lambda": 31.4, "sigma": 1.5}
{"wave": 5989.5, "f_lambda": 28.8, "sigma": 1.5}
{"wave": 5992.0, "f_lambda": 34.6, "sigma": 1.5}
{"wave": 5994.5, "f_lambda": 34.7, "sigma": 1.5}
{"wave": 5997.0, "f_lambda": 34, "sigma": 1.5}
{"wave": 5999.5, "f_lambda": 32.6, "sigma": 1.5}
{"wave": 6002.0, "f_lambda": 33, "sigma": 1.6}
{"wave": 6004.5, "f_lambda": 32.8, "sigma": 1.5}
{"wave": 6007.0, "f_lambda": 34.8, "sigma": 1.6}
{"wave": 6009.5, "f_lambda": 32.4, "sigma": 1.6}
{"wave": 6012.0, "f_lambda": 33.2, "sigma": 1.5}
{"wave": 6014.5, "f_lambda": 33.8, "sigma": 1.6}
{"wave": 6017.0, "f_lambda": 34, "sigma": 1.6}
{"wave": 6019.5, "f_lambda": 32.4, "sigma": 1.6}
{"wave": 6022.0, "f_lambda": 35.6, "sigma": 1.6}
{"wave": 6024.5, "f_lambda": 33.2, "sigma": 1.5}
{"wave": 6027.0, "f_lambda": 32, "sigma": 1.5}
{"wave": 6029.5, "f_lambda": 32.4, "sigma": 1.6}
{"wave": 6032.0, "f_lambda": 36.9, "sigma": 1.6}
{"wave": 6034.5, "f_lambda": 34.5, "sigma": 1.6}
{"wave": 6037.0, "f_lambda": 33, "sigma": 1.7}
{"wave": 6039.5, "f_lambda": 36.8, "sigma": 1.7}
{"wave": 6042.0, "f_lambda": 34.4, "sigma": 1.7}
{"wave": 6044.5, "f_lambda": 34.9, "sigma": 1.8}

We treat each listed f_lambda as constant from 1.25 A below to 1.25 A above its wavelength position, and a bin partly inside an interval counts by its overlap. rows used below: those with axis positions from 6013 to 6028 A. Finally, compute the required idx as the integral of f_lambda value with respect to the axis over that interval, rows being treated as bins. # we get 503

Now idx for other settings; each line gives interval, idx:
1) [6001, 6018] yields 568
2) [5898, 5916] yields 583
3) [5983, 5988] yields 157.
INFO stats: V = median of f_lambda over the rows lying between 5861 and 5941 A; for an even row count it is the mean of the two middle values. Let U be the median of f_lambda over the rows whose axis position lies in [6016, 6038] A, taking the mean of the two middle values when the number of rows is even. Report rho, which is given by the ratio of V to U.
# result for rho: 0.985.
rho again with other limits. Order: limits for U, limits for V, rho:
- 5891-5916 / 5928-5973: 1.059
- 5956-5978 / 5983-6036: 0.994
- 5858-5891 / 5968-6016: 1.022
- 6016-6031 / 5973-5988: 0.983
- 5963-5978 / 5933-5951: 0.995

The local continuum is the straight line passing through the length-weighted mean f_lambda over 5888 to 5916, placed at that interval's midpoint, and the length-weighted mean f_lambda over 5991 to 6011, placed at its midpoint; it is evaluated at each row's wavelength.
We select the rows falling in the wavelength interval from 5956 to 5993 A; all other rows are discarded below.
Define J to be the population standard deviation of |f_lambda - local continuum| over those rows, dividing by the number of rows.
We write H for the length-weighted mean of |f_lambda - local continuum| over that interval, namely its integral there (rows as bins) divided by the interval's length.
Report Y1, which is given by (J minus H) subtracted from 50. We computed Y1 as 50.6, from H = 1.8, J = 1.2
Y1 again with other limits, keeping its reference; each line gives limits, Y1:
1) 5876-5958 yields 51.0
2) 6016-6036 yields 50.7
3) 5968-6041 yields 50.5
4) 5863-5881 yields 53.7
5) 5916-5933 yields 52.0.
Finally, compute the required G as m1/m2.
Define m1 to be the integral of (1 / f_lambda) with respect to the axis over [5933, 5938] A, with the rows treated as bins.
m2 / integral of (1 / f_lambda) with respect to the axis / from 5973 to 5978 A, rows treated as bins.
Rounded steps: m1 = 0.1511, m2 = 0.146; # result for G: 1.03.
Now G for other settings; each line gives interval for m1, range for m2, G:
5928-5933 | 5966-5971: 0.96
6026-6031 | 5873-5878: 1.04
